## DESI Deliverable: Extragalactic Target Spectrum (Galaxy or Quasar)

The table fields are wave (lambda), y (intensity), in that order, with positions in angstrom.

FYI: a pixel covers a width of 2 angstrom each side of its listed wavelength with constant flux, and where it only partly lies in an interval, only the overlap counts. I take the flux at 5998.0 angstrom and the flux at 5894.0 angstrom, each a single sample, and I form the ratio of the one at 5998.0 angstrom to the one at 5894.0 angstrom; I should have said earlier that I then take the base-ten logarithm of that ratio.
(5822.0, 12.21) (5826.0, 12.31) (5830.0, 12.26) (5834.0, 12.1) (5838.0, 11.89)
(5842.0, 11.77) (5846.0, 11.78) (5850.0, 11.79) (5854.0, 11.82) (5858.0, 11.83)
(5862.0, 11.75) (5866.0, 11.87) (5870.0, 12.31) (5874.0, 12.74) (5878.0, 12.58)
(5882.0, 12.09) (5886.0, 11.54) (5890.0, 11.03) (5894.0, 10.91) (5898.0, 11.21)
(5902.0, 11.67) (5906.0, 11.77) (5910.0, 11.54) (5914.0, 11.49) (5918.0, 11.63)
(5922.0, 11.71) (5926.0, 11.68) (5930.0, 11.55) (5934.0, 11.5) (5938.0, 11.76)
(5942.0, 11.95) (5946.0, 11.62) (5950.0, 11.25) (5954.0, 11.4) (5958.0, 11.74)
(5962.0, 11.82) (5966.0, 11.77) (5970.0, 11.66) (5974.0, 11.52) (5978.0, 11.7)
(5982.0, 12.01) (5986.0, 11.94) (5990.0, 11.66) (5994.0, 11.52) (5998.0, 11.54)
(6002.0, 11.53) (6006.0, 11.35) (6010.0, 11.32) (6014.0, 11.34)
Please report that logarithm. 0.024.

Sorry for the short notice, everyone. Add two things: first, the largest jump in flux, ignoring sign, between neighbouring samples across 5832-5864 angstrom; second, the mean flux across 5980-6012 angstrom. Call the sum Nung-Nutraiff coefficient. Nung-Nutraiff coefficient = 11.8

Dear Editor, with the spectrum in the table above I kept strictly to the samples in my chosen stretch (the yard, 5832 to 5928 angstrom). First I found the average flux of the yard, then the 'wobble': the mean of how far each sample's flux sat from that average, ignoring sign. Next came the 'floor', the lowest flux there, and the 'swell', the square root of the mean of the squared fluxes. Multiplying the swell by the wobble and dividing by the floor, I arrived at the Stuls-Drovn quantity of 0.30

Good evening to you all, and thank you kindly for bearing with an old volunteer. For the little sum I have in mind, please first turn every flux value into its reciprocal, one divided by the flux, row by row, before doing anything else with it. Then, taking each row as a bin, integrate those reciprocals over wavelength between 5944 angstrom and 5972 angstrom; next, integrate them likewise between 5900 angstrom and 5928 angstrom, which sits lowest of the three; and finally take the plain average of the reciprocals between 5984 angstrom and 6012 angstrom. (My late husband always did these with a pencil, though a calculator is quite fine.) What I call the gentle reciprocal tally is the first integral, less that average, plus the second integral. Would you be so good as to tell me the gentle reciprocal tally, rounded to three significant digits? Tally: 4.73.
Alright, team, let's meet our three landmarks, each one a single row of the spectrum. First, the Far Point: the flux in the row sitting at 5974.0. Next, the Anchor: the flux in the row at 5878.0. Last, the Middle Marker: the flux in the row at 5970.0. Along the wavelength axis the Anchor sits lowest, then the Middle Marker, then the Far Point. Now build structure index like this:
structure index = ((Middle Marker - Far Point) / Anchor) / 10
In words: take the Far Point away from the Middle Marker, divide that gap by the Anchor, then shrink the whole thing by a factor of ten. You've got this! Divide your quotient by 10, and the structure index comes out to 0.001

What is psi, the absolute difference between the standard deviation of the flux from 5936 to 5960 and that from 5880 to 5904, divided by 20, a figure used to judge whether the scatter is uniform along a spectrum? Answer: 0.009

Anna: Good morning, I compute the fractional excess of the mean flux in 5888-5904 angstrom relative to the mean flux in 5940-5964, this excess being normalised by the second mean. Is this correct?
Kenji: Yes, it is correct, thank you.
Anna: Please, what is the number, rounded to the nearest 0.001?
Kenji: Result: -0.037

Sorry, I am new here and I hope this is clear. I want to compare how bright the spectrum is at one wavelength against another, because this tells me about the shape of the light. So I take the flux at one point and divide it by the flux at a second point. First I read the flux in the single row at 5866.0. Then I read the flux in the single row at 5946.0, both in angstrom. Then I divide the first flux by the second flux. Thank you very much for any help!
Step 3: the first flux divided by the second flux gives 1.022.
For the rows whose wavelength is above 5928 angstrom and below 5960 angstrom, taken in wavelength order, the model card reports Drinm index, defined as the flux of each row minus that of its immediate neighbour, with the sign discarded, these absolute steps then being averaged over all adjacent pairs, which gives 0.24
